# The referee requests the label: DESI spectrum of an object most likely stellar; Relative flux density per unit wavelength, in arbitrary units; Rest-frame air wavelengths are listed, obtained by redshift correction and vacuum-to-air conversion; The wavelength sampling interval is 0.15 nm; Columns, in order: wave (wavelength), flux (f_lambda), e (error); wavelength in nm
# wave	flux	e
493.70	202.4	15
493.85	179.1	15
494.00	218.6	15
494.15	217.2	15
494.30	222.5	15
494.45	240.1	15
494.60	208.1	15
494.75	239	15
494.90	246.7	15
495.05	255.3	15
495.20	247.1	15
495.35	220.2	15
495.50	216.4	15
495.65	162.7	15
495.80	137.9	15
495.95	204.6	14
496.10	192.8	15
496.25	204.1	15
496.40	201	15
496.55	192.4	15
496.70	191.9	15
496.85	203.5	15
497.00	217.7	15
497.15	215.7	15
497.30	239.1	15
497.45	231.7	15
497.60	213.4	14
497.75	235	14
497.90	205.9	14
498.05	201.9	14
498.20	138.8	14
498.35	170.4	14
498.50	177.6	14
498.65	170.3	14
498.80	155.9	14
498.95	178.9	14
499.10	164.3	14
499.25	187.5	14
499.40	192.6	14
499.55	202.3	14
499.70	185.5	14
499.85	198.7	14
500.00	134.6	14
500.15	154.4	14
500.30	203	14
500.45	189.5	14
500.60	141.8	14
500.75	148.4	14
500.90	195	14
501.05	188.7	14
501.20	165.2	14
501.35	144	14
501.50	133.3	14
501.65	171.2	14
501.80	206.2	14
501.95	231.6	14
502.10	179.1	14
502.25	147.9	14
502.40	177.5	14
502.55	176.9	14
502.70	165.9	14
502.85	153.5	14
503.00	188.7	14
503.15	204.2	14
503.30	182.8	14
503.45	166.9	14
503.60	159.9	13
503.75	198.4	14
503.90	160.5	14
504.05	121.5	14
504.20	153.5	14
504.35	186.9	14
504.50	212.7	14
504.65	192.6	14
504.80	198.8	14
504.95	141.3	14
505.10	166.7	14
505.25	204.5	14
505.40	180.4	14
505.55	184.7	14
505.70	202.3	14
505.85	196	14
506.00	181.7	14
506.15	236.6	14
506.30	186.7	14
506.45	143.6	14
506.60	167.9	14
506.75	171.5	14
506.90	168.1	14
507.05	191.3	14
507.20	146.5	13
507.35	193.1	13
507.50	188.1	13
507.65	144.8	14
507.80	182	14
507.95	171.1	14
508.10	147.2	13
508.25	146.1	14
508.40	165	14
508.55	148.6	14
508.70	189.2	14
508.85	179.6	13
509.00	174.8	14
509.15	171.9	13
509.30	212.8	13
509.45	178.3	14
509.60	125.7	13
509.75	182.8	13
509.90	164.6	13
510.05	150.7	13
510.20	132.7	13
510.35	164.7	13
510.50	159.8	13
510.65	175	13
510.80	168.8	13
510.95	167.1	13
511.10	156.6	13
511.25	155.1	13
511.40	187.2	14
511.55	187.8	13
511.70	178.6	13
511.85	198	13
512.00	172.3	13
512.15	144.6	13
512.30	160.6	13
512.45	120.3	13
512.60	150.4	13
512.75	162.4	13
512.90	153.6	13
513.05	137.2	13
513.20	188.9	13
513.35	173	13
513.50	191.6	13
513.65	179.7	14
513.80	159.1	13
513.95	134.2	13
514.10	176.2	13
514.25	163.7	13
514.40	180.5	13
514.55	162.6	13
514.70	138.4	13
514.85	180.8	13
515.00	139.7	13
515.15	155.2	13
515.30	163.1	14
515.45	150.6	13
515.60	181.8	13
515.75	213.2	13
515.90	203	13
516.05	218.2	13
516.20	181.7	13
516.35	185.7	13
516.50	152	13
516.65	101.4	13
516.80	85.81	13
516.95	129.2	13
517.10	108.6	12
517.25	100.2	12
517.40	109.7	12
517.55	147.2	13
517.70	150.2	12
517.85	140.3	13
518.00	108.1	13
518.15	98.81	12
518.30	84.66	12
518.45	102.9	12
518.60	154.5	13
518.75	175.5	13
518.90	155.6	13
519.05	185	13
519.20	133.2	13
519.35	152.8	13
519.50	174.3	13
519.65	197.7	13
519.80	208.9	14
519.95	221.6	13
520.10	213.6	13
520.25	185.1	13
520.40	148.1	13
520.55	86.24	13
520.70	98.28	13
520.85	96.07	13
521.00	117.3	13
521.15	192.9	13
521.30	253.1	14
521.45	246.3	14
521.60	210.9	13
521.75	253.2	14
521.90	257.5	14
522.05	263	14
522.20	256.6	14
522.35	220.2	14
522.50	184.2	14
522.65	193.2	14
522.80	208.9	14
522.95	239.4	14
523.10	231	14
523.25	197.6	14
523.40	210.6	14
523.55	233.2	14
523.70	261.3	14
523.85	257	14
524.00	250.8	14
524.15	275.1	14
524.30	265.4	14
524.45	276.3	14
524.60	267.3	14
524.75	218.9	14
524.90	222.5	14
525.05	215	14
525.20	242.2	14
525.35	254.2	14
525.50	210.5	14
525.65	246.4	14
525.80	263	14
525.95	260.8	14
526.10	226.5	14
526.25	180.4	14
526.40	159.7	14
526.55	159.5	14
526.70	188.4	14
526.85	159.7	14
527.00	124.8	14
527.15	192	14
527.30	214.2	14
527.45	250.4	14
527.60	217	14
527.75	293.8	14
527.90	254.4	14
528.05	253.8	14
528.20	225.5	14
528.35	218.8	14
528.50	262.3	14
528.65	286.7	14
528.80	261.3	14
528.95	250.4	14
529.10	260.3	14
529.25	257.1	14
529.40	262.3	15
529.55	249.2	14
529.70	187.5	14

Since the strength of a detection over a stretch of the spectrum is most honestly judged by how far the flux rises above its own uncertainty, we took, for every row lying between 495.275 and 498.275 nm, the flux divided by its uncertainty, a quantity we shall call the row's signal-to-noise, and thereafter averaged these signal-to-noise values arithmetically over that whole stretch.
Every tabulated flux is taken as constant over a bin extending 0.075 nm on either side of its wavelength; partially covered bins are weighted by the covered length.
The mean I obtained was 13.7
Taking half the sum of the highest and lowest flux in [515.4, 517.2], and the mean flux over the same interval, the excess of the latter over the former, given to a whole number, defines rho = 7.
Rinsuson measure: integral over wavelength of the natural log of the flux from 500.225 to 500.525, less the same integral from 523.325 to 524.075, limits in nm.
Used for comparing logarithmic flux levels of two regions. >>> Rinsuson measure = -2.5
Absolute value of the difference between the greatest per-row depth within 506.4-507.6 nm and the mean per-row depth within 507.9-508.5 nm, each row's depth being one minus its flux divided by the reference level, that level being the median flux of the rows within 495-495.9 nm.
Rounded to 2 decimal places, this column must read 0.06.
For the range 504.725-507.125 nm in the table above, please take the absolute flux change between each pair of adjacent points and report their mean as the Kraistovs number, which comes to 26.0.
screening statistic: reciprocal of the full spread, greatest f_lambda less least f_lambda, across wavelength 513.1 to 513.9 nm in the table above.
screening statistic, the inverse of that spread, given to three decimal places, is 0.031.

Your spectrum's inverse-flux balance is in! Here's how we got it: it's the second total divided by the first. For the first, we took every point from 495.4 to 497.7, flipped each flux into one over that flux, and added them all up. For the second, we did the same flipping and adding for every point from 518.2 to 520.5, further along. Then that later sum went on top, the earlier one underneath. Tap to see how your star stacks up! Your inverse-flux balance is 1.3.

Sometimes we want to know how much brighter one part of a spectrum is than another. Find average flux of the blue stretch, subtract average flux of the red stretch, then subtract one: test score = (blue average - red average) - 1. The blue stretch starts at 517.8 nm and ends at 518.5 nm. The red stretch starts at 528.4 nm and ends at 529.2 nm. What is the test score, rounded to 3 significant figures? -158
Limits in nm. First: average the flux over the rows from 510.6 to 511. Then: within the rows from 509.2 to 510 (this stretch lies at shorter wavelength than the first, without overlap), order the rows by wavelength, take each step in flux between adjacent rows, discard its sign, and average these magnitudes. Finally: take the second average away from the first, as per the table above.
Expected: 130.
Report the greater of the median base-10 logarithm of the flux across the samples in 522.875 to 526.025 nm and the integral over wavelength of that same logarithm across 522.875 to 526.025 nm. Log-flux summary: 7.5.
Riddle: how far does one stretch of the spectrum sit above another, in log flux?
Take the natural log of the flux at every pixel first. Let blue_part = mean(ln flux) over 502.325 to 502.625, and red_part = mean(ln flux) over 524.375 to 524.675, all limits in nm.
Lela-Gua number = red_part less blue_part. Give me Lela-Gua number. 0.43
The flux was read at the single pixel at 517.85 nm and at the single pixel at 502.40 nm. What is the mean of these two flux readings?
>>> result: 159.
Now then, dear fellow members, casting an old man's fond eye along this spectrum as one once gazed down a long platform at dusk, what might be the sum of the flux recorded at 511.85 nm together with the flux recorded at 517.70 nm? 348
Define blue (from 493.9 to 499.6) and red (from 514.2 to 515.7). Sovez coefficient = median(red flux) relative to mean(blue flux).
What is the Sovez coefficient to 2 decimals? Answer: 0.80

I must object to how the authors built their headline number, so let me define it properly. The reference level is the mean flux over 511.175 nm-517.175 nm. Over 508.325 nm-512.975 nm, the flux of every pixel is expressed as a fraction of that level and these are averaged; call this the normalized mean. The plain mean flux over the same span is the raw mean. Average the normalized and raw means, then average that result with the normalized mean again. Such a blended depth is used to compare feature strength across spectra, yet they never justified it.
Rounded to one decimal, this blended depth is 42.2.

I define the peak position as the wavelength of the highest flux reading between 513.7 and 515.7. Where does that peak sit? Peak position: 515.60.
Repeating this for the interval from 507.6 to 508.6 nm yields 507.80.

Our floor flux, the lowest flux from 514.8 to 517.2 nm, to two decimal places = 85.81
